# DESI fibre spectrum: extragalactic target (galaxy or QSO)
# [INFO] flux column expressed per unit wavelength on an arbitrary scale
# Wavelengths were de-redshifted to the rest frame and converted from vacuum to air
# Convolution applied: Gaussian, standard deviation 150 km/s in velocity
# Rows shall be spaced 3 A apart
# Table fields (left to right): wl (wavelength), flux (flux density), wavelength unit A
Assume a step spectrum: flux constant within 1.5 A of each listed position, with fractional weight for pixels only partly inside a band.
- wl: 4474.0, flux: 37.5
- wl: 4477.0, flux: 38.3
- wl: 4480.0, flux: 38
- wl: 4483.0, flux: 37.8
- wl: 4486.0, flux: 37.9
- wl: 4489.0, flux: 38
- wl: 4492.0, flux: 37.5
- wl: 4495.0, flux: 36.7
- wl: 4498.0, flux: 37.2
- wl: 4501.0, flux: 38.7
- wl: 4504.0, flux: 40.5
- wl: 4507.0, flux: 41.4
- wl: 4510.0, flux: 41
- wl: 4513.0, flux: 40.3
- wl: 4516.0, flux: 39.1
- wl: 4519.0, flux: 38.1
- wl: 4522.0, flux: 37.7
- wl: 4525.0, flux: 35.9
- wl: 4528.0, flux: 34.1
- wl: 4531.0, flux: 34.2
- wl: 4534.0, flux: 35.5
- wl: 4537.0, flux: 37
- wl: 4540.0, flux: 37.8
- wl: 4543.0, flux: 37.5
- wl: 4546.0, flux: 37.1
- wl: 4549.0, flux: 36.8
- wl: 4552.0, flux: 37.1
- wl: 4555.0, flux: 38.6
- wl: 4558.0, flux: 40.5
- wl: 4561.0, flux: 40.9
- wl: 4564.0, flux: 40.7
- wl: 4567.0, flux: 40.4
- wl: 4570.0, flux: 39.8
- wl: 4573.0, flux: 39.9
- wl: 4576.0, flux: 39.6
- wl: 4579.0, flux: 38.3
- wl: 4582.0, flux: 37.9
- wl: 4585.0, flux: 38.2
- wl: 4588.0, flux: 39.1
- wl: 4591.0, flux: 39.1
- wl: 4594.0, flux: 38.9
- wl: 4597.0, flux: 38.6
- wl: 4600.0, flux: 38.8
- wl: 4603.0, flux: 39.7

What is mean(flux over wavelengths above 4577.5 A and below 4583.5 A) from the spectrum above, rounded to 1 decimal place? 38.1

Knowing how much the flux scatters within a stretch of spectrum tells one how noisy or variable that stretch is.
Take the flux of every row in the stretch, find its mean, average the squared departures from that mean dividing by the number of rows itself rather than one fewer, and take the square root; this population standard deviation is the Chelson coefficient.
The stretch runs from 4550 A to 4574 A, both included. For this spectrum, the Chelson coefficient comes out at 1.2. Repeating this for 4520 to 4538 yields 1.3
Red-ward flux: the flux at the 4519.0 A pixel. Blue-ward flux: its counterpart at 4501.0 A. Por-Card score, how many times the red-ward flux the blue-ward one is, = 1.02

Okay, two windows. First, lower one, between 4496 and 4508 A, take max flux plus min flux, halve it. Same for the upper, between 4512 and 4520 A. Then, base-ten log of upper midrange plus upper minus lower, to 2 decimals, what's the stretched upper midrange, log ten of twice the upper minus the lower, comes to 1.59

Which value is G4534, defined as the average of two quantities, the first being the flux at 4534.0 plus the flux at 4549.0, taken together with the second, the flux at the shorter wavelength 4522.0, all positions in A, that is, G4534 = 55.0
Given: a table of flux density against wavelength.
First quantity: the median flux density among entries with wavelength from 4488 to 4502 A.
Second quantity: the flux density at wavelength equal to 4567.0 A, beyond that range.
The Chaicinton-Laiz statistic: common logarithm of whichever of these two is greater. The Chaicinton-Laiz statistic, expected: 1.61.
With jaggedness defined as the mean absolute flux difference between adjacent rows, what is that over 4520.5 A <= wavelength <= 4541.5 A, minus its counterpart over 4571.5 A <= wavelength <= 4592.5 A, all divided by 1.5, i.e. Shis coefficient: 0.5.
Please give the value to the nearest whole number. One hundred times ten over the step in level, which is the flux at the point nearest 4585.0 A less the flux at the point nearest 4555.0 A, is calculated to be -2500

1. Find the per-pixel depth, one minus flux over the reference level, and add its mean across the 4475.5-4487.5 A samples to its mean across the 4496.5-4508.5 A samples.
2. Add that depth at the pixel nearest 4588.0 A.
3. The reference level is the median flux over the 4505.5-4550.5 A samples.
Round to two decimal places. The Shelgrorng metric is -0.11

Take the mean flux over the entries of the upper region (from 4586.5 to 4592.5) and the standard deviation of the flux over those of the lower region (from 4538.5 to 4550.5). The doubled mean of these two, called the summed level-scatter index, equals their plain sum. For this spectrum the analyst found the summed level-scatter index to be 39.5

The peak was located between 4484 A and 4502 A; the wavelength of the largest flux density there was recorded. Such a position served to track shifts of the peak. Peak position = 4501.0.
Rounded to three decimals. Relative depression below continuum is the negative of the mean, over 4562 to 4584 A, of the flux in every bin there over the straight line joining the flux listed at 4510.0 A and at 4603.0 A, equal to -0.985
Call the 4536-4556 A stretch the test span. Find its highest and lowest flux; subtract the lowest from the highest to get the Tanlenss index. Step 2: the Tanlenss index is 1.8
